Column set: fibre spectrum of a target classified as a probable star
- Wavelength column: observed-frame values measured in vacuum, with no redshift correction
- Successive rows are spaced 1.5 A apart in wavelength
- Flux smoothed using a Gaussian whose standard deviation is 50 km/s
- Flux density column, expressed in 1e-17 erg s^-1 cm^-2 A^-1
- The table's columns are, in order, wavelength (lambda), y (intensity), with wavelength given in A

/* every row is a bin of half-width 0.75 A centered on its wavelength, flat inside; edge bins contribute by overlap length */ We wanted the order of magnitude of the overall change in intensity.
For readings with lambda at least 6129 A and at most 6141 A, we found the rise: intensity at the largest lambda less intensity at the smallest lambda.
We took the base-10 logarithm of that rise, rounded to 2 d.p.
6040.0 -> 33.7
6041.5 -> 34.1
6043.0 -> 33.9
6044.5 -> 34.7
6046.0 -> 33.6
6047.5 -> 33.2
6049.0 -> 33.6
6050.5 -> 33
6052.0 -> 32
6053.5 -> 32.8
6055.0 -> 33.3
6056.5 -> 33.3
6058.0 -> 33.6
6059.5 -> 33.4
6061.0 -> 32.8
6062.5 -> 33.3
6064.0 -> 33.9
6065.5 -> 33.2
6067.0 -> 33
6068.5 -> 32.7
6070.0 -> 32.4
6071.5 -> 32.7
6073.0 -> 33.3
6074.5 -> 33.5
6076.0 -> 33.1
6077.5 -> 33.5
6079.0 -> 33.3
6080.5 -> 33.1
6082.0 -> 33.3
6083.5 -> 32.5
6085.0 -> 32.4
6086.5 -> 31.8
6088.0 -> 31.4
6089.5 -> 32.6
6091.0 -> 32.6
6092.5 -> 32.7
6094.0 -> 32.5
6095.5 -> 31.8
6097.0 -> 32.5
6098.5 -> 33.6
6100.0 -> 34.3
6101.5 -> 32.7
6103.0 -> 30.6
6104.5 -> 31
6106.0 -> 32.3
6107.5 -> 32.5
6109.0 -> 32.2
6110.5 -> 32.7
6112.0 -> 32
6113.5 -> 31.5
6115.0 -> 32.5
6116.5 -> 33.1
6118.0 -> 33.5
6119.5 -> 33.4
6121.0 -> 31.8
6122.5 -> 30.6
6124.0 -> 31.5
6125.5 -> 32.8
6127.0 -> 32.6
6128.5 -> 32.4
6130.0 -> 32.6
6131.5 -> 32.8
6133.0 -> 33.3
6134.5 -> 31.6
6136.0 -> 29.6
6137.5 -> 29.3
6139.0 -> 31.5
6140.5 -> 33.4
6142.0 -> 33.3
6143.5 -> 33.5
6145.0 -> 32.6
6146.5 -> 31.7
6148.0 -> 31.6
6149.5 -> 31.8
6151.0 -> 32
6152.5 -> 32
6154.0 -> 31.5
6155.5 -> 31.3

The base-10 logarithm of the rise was -0.10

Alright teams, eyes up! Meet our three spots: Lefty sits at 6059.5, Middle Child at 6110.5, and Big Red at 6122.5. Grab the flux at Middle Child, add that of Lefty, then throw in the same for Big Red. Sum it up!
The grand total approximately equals 96.7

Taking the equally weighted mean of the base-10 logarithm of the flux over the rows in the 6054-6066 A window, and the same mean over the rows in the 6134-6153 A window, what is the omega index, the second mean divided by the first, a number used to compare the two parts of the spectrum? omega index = 0.987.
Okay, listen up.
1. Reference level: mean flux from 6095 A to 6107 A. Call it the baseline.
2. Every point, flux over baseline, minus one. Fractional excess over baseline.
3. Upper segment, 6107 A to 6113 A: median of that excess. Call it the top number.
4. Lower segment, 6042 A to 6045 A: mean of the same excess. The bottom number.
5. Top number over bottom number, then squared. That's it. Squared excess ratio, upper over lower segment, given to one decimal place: 0.0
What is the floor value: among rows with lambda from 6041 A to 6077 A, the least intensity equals 32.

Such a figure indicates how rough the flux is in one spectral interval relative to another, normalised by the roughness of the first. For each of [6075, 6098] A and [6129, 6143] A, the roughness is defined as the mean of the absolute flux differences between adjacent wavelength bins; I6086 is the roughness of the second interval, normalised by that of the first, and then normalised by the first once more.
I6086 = 6.5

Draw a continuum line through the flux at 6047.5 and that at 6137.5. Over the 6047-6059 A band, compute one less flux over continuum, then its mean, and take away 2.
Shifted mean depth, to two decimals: -2.00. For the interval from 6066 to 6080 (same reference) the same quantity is -2.03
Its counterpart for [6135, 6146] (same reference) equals -2.09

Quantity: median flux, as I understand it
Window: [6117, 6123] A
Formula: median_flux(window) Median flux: 32.6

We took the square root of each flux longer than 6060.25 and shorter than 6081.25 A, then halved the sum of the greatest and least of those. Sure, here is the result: 5.76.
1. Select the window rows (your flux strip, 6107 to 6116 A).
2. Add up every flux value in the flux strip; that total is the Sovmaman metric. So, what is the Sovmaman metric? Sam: 193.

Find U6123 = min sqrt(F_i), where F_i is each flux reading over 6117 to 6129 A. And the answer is 5.53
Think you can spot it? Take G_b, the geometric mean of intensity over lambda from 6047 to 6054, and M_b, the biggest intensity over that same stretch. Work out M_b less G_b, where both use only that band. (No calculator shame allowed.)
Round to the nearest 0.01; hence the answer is 0.68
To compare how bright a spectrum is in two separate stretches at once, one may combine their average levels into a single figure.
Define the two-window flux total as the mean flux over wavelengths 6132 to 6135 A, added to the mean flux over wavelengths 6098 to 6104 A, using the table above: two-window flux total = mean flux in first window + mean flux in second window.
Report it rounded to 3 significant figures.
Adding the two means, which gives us 65.2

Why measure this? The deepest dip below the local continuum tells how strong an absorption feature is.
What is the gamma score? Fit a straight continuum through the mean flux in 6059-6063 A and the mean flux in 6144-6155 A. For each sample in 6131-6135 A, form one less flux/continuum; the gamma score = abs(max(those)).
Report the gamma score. 0.016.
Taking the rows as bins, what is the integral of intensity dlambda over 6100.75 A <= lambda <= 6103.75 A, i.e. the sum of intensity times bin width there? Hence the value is 95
